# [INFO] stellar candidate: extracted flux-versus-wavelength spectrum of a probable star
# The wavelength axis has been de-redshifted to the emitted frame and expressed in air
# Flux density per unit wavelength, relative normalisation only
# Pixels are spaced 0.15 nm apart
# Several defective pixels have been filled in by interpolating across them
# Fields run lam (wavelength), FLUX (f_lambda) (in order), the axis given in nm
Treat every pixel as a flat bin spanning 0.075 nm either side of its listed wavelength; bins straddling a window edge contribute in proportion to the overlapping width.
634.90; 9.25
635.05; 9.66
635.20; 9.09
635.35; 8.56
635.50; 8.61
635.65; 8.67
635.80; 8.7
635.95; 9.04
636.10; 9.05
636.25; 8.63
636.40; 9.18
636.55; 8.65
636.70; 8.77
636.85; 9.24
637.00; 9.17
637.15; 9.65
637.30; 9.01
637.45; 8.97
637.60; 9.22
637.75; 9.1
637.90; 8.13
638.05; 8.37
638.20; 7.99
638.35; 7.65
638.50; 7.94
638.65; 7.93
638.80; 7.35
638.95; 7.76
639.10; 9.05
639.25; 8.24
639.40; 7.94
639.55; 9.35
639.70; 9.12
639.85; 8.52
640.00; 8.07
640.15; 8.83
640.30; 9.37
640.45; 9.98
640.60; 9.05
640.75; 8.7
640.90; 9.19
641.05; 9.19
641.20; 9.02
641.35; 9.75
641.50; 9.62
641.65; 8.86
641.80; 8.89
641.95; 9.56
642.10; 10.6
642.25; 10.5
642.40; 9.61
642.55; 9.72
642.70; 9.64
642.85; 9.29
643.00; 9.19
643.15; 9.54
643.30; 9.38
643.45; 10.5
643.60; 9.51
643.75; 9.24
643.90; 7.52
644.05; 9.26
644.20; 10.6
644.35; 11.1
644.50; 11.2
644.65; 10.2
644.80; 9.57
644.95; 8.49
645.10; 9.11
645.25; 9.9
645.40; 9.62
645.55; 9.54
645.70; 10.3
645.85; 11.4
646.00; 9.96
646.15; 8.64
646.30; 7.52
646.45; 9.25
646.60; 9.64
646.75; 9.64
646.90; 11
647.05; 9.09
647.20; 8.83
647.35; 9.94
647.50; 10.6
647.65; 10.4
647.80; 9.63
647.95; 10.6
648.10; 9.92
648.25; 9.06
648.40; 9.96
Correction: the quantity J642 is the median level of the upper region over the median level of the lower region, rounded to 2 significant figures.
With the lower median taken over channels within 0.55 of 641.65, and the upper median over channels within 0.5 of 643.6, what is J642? 0.98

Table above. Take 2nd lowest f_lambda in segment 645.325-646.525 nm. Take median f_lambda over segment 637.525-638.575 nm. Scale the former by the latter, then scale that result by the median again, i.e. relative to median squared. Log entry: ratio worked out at 0.131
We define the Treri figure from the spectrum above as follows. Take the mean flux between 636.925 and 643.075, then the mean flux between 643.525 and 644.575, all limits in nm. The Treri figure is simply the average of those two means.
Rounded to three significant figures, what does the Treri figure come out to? 9.36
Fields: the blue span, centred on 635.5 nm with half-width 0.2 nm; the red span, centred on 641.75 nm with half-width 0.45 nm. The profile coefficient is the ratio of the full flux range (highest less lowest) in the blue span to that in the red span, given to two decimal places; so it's 0.06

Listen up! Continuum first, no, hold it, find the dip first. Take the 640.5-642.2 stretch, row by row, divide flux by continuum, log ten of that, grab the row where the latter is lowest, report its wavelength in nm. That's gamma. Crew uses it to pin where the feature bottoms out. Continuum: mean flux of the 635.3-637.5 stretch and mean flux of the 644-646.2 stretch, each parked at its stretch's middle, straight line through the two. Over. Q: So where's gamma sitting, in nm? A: 640.75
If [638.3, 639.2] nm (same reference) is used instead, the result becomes 638.80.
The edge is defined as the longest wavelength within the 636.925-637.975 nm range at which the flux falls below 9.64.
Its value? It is 637.90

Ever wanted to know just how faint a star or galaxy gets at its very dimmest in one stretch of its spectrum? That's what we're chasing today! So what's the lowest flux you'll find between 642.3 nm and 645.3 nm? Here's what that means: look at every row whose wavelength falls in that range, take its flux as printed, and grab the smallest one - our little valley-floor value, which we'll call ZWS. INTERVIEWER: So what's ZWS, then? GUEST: 7.52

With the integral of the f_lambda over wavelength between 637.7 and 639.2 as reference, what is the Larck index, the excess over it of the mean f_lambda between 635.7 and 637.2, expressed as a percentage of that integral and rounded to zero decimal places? -26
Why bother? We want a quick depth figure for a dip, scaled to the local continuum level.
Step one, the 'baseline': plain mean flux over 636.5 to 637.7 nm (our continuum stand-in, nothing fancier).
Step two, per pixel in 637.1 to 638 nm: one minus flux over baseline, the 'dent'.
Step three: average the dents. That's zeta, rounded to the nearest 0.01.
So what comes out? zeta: 0.01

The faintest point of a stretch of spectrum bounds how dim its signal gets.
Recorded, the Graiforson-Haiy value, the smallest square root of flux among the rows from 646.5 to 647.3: 2.97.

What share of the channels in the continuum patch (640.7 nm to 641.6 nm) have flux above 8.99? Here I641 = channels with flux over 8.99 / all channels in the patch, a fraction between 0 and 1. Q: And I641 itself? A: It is 0.8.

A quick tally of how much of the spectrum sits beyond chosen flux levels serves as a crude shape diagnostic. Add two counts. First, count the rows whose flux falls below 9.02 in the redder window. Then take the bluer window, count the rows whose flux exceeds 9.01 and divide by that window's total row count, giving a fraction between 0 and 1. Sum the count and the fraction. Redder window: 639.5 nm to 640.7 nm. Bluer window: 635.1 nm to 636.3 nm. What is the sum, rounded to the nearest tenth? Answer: 3.4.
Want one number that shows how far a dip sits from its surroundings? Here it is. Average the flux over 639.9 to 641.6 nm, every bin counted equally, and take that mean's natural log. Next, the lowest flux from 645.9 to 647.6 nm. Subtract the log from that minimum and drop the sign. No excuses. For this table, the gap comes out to 5.3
